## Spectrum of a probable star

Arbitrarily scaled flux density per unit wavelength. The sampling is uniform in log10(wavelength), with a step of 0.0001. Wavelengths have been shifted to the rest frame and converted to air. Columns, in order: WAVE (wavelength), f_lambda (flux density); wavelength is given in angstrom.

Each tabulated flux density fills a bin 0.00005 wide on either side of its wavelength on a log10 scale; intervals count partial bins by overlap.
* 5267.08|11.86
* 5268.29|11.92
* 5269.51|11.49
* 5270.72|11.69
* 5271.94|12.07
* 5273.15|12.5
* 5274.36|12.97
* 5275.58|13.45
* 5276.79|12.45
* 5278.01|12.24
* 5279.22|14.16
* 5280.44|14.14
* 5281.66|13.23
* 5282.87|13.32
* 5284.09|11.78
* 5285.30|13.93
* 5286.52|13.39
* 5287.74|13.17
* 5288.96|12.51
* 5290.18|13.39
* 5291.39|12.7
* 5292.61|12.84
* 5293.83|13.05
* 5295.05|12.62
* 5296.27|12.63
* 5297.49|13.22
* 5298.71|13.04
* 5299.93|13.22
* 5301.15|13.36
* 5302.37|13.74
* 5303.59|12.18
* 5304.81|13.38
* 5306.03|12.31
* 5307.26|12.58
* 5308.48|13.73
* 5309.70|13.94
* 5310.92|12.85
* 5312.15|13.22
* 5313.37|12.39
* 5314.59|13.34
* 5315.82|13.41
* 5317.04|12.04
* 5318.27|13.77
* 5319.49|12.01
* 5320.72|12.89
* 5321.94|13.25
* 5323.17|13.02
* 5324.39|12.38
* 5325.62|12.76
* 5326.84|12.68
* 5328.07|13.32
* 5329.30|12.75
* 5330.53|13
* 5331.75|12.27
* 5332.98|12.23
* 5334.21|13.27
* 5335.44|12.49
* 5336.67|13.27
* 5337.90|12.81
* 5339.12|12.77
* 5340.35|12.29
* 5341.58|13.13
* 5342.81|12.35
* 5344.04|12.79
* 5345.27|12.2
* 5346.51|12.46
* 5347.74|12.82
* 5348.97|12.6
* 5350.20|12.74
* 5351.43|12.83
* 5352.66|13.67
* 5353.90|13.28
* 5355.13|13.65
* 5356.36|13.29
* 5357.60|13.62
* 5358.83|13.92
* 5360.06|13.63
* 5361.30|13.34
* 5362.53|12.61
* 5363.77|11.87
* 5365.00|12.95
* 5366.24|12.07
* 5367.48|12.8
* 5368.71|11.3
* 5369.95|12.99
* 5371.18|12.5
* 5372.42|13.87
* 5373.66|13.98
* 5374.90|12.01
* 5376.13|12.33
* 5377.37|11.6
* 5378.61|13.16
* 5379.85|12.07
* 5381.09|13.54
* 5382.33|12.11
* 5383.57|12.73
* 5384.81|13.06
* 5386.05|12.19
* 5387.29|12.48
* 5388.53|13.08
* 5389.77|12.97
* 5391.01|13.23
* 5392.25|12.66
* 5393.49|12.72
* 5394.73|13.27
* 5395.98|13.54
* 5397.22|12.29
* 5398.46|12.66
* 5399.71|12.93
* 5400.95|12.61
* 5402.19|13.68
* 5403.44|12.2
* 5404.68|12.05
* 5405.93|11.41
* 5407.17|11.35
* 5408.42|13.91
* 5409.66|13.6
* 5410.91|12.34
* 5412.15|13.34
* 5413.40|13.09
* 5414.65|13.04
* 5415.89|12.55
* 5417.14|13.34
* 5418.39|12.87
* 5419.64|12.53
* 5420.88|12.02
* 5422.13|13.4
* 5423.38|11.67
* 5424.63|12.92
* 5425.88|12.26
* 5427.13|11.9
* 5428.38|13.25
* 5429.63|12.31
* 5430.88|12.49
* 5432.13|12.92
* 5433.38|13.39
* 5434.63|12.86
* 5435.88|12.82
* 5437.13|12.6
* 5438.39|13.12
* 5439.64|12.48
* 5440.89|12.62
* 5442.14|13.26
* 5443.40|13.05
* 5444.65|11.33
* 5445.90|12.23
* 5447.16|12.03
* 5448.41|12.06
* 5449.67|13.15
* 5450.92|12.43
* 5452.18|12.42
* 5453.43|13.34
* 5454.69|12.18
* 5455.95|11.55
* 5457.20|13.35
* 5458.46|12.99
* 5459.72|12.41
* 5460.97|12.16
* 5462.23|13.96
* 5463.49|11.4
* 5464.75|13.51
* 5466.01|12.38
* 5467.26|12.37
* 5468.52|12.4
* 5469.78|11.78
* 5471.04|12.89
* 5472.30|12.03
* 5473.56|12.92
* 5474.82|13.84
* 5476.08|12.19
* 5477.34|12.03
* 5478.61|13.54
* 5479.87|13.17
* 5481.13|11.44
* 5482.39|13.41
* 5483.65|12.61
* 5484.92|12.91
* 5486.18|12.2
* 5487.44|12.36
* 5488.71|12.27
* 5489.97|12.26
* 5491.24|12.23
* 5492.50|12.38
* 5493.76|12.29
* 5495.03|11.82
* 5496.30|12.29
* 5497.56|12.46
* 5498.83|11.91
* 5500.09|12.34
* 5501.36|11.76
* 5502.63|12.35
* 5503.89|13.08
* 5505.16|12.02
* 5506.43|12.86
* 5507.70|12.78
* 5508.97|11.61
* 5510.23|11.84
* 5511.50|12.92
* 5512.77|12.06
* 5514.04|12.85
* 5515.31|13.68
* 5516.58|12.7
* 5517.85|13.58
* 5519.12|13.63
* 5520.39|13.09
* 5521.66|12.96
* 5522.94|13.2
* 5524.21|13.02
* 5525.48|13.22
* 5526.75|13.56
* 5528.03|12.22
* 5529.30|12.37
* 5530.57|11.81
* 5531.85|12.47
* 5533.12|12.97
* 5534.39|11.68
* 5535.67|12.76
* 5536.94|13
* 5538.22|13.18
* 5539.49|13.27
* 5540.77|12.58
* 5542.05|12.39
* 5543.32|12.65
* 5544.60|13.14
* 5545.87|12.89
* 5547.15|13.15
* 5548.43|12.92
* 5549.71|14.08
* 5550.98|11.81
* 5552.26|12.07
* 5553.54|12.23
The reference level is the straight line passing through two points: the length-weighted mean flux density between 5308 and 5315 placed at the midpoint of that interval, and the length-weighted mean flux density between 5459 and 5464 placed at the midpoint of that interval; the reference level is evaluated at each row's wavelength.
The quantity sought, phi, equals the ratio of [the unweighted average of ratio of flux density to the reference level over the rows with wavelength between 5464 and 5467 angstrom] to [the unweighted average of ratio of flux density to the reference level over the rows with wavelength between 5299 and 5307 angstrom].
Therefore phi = 1.056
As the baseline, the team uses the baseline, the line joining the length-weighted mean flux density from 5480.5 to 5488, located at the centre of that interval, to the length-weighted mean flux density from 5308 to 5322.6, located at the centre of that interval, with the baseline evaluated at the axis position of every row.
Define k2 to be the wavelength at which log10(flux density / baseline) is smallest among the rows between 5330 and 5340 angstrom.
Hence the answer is 5332.98 angstrom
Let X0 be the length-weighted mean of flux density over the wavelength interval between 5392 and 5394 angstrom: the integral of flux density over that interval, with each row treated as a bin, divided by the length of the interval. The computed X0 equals 12.7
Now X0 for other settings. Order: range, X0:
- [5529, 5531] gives 12.1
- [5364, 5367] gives 12.4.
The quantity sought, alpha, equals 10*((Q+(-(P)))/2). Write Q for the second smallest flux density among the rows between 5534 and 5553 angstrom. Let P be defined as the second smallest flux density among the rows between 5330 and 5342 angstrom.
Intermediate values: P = 12.27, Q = 11.81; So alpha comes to -2.3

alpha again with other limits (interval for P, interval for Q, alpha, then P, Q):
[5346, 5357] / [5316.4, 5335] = -2.8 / 12.6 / 12.04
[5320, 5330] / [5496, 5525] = -4.6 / 12.68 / 11.76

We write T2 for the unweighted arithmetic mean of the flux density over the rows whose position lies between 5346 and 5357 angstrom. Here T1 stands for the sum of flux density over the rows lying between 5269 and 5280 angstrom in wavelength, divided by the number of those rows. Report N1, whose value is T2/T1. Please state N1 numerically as 1.04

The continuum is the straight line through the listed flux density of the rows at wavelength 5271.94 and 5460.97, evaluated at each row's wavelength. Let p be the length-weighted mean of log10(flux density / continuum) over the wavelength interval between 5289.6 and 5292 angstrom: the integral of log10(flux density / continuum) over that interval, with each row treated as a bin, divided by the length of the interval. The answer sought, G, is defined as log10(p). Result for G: -1.48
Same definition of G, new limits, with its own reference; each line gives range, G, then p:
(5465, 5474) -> -2.04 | 0.009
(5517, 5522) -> -1.42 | 0.038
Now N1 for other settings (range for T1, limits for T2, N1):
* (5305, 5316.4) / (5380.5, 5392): 0.98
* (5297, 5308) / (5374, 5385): 0.96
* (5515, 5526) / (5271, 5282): 0.98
